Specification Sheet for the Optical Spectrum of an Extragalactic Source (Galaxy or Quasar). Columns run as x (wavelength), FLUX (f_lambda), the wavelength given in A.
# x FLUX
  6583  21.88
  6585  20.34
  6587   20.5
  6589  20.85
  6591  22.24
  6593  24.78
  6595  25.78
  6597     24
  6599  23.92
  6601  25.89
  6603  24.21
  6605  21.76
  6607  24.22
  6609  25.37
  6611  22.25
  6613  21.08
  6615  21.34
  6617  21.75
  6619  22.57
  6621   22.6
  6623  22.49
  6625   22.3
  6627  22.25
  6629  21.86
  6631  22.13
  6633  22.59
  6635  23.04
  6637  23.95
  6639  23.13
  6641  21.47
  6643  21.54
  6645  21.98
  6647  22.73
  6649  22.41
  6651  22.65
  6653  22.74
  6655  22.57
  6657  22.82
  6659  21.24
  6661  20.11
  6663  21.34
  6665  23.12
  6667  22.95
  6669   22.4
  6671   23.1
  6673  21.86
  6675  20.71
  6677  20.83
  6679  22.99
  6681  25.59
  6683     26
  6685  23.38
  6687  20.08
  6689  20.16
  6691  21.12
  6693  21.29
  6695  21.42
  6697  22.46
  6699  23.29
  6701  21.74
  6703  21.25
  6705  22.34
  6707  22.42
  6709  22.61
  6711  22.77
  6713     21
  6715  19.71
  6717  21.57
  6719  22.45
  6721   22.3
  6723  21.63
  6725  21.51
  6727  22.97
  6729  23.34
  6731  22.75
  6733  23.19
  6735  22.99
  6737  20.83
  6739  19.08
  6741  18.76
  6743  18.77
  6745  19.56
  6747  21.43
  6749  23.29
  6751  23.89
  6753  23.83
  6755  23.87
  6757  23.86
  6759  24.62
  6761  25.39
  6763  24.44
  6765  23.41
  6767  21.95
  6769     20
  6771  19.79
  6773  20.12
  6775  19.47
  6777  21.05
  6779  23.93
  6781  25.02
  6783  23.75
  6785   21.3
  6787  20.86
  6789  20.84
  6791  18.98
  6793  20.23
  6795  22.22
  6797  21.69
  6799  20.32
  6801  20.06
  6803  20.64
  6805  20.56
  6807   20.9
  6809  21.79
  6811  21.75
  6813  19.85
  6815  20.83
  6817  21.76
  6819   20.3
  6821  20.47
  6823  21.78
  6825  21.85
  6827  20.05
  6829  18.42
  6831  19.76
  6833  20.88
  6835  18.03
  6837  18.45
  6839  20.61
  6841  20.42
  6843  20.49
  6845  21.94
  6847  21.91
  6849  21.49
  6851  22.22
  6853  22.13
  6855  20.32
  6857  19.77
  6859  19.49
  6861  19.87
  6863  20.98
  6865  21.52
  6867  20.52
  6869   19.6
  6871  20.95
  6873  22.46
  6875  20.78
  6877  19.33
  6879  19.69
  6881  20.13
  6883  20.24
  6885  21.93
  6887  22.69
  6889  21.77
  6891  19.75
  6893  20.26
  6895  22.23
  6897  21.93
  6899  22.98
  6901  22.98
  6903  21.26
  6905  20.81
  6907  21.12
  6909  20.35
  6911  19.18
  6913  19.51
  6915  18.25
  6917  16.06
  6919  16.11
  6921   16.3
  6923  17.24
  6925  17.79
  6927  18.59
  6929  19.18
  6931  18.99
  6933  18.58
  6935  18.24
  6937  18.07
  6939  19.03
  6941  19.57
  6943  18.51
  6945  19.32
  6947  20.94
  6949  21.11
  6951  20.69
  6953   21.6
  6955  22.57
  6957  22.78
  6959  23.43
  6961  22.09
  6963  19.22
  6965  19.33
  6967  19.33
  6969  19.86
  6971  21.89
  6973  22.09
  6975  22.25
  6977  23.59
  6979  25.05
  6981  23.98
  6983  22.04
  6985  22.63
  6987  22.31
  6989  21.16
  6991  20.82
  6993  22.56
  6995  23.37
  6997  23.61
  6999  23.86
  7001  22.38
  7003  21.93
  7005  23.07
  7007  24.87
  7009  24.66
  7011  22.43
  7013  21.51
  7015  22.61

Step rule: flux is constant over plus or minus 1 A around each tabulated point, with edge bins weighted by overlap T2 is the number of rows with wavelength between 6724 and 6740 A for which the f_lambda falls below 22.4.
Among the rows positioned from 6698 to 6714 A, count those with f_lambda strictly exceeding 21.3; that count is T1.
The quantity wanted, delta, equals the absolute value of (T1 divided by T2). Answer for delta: 2.0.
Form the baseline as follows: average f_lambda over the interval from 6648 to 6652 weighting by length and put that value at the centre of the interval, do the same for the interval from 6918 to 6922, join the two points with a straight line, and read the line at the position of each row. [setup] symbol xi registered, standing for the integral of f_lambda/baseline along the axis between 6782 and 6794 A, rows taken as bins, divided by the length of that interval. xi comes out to 1.09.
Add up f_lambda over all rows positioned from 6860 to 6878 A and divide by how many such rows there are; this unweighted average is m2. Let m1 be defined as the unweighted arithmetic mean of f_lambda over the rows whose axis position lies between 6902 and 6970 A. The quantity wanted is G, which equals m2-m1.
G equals 1.1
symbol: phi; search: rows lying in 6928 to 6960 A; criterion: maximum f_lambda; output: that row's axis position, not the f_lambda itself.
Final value 6959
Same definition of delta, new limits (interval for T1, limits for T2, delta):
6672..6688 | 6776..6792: 1.0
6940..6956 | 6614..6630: 0.4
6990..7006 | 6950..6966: 1.4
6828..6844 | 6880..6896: 0.0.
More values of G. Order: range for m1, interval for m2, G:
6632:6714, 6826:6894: -1.7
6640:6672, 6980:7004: 0.4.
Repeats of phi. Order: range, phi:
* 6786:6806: 6795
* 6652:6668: 6665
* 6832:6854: 6851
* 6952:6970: 6959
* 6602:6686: 6683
